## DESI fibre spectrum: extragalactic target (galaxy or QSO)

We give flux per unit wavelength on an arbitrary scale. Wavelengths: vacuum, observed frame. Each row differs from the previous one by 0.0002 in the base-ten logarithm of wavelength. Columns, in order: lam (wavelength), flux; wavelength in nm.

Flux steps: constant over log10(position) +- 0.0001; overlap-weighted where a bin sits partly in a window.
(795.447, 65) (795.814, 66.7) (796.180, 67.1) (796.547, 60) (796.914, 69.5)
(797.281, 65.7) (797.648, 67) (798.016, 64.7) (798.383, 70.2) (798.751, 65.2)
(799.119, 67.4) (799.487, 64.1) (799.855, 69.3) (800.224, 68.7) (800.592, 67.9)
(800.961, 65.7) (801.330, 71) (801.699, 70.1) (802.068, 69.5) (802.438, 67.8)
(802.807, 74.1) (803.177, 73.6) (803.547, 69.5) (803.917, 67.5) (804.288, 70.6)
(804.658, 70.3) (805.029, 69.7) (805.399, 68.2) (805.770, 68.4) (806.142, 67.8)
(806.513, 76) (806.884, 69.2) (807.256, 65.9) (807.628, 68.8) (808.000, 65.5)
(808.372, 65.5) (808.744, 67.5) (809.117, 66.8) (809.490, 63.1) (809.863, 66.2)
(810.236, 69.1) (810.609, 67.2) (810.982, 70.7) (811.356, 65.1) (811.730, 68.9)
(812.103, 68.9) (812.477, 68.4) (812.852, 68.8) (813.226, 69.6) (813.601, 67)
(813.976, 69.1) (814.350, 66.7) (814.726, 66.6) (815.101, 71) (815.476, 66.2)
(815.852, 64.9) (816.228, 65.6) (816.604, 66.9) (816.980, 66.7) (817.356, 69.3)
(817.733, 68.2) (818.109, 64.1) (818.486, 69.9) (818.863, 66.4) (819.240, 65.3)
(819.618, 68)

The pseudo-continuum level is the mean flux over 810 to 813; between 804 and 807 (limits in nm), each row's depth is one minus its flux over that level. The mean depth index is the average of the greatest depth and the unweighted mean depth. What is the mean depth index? -0.008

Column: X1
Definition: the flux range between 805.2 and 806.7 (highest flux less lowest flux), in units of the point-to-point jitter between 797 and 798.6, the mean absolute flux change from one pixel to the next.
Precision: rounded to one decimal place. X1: 2.7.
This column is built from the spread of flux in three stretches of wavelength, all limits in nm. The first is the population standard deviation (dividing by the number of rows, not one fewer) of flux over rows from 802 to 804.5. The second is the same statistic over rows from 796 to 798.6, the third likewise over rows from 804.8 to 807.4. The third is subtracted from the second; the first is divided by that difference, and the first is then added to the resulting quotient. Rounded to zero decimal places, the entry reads 15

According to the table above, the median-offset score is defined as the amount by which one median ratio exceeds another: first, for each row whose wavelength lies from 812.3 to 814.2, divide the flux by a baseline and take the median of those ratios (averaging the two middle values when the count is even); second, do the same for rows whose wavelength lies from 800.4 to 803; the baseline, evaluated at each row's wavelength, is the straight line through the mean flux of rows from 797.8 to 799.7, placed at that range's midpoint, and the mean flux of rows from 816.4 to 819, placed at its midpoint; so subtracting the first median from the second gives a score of 0.02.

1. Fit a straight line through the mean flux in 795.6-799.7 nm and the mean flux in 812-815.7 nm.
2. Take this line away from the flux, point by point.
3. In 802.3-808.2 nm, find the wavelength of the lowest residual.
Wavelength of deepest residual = 808.000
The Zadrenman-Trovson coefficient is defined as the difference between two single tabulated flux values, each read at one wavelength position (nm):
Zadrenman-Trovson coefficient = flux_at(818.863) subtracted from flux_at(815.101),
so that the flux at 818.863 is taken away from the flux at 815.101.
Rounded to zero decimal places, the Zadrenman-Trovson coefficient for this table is 5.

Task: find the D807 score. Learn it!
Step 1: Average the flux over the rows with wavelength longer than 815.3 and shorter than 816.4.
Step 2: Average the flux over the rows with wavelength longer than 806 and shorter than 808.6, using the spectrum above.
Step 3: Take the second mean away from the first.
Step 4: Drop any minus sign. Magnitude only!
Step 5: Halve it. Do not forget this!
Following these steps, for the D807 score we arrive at 1.4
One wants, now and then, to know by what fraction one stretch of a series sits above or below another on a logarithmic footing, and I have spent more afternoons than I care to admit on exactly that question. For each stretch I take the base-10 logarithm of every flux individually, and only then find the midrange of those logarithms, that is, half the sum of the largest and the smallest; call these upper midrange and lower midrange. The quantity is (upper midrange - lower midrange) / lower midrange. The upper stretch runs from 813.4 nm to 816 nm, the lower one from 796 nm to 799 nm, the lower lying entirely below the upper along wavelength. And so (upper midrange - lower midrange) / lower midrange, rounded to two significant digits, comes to 0.011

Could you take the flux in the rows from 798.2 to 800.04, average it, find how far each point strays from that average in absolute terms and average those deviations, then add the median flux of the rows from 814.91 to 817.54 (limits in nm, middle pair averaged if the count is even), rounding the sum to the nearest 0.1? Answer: 68.8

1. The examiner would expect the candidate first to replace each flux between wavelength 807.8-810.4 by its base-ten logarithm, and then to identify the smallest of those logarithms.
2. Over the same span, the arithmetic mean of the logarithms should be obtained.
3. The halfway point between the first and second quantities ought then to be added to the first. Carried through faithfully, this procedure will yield 3.61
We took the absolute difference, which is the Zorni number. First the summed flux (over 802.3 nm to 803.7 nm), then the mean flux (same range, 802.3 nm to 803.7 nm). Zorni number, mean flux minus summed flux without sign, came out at 214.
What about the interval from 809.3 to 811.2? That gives 269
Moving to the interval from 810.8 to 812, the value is 136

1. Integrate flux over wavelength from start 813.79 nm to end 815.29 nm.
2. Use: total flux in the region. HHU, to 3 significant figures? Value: 103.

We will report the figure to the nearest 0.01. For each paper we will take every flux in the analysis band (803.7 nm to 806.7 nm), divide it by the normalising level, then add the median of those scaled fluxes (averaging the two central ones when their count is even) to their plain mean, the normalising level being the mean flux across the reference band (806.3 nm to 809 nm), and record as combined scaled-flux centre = 2.03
